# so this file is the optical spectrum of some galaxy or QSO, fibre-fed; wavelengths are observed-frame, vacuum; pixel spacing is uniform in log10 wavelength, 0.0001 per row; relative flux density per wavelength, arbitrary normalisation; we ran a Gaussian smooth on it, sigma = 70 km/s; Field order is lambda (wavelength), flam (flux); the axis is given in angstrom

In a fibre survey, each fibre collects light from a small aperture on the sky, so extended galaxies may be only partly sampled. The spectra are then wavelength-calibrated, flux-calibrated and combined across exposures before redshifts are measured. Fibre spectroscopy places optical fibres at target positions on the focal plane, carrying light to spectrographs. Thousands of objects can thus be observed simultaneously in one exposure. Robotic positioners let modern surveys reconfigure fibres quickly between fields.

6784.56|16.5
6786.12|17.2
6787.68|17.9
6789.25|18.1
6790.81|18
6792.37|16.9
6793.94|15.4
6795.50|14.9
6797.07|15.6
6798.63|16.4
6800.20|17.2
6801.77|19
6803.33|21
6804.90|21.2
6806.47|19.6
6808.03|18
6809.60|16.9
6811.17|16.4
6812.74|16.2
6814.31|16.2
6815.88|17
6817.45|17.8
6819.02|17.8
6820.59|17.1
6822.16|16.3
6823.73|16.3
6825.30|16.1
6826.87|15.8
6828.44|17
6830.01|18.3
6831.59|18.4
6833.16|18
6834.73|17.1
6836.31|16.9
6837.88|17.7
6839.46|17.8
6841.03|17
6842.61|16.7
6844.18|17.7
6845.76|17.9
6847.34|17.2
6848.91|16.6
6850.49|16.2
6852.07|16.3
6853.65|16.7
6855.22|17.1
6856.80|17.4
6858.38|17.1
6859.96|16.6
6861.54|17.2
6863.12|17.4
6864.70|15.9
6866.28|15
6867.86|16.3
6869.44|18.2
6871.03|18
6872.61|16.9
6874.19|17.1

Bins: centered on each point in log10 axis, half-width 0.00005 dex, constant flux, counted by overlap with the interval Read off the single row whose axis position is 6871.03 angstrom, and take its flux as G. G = 18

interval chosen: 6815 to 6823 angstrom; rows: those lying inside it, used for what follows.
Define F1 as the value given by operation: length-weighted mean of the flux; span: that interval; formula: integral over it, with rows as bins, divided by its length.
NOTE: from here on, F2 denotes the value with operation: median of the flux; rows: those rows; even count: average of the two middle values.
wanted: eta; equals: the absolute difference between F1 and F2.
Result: 0.08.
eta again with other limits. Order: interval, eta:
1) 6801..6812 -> 0.14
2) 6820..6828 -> 0.04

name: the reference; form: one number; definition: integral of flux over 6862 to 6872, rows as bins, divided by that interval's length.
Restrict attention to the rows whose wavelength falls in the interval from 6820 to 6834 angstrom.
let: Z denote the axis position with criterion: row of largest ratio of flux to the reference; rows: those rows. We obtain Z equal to 6831.59 angstrom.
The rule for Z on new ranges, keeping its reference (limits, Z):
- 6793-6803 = 6801.77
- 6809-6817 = 6815.88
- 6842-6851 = 6845.76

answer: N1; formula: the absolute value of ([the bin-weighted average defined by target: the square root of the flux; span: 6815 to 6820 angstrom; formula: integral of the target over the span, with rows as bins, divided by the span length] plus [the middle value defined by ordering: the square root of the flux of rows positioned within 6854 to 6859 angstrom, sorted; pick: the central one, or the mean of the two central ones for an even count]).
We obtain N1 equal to 8.3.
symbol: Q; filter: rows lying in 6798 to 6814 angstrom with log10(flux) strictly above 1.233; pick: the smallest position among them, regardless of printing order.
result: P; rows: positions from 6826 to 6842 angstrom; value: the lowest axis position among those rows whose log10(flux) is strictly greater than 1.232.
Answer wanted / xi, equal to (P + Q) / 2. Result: 6815.1 angstrom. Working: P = 6830.01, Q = 6800.20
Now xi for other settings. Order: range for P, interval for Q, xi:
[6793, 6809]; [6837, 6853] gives 6819.0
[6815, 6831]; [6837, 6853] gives 6827.7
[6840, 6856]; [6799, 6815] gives 6822.2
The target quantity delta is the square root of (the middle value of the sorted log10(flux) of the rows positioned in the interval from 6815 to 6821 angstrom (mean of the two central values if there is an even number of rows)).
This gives 1.11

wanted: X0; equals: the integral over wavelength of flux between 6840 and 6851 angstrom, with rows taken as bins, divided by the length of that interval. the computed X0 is 17.1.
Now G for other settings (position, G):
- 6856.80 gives 17.4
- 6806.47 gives 19.6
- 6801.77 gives 19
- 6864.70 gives 15.9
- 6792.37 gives 16.9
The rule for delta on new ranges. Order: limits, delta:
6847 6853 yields 1.10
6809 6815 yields 1.10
